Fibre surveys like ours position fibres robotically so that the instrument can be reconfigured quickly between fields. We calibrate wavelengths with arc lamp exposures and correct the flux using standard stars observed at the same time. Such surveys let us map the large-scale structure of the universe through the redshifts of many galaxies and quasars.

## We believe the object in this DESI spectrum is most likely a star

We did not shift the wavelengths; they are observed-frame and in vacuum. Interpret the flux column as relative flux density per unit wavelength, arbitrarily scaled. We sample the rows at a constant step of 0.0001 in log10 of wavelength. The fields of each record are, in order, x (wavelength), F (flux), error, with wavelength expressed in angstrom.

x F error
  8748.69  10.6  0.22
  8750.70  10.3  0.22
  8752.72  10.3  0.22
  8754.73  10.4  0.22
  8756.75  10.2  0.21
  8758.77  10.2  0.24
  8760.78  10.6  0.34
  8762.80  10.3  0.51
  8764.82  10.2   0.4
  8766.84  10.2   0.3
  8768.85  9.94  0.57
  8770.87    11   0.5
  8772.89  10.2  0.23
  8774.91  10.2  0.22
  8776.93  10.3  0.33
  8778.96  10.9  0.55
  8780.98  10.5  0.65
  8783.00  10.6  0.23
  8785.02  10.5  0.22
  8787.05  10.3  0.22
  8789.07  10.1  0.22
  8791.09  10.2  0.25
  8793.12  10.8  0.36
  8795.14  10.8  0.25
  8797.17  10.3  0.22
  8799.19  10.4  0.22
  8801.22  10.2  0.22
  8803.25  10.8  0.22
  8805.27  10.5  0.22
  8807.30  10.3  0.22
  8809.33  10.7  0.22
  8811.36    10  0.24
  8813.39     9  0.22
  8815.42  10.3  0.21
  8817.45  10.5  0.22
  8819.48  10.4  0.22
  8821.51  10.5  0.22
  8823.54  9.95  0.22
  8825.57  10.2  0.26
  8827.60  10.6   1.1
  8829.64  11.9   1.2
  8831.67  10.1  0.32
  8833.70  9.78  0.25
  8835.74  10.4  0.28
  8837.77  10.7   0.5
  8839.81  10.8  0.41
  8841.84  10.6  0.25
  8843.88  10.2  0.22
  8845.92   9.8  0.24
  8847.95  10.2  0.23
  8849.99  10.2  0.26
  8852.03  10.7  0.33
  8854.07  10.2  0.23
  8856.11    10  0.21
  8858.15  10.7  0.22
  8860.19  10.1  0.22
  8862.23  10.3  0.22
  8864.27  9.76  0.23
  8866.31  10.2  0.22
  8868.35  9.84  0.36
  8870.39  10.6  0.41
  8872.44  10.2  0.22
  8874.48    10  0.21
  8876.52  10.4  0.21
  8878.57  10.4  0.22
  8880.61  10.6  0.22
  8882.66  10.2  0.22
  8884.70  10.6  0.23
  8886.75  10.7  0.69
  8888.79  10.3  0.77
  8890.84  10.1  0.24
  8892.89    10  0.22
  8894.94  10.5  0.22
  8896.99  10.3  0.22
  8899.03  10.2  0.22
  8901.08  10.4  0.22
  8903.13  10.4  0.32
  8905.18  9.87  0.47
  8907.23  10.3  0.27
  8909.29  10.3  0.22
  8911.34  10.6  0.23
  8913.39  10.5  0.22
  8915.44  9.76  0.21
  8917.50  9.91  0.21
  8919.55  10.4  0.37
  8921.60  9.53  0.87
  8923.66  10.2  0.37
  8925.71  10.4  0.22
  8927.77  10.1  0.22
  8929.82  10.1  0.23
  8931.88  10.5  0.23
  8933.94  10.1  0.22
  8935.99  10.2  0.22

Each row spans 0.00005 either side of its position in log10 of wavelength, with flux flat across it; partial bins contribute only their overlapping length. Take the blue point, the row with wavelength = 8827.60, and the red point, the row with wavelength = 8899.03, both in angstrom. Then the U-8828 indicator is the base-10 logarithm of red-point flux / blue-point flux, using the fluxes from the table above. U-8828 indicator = -0.017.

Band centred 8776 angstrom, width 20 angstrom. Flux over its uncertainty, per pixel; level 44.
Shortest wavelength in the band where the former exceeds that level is 8772.89 angstrom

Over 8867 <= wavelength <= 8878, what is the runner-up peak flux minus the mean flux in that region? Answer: 0.19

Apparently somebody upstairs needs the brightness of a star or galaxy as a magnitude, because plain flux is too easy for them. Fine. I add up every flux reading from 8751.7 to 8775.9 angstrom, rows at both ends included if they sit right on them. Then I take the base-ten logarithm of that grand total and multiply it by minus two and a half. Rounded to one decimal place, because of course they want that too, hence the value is -5.2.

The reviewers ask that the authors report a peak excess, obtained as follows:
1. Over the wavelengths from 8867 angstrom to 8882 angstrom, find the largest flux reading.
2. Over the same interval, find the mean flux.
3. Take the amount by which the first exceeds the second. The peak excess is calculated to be 0.31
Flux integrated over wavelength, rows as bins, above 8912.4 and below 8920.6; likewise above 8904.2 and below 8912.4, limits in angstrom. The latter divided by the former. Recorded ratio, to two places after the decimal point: 1.01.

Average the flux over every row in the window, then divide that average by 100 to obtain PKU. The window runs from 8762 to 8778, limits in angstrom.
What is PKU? 0.103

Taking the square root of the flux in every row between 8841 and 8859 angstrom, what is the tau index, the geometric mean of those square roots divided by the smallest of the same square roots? 1.024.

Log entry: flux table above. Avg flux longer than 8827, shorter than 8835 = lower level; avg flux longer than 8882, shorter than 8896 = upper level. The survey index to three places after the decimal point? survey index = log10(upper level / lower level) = -0.010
